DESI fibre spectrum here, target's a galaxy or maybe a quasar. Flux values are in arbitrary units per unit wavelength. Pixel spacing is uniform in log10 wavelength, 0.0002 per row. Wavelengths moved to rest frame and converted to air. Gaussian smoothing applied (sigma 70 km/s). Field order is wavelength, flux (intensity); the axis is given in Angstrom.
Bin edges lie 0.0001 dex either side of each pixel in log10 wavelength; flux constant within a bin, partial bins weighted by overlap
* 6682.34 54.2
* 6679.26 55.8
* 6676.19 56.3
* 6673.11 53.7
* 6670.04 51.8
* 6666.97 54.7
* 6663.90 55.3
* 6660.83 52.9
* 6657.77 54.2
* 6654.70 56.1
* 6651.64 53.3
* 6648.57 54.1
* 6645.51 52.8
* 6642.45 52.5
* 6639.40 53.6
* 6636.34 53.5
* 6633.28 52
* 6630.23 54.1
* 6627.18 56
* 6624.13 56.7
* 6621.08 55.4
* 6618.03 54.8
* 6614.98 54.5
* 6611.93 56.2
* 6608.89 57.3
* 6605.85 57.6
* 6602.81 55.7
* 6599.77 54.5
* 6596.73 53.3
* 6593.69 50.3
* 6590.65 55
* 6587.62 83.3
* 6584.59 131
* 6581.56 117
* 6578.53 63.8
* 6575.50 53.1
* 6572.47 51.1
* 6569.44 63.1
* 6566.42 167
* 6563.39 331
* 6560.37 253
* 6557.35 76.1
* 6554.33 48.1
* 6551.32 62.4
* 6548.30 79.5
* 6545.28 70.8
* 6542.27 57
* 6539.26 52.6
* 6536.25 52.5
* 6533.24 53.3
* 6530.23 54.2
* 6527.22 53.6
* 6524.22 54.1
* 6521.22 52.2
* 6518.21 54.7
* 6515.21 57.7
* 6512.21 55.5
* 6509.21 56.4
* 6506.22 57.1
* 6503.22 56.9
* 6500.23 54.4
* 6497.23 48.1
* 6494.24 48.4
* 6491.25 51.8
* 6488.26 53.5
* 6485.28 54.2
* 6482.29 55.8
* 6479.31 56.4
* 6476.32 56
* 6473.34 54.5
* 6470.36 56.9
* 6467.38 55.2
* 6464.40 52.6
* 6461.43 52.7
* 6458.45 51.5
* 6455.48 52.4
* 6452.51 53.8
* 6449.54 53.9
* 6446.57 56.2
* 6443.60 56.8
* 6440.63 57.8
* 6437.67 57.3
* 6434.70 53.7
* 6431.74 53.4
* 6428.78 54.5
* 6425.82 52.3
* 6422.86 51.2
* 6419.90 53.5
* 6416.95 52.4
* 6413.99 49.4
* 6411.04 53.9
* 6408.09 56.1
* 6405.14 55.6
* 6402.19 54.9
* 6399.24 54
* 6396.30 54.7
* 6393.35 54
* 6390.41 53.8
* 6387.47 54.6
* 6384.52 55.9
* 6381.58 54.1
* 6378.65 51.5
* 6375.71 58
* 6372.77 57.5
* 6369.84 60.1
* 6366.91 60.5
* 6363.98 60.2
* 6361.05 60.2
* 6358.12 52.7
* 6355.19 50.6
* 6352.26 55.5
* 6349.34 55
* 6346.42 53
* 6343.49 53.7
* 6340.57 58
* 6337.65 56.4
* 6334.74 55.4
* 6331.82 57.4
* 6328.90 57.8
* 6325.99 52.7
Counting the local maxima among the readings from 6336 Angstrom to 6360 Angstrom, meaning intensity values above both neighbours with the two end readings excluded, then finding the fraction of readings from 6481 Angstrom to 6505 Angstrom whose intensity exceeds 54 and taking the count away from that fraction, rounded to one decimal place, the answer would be -1.5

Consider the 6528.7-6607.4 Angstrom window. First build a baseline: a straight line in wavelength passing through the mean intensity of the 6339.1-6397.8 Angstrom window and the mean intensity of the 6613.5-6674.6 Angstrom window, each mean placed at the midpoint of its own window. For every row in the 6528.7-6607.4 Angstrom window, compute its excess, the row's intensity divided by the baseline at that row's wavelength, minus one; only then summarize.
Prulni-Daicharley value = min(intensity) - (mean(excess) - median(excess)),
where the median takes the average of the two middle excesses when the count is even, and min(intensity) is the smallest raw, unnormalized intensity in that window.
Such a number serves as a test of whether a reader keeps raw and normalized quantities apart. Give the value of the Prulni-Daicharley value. 47.6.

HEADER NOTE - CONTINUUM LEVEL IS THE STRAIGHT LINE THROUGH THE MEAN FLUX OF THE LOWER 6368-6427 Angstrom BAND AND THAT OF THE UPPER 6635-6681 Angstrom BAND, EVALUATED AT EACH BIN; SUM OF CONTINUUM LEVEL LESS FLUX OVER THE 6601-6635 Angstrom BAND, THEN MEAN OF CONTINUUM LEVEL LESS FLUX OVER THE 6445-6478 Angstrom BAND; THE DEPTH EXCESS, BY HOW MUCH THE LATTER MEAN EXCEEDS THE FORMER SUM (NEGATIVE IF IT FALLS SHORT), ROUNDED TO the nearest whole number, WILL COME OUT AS 15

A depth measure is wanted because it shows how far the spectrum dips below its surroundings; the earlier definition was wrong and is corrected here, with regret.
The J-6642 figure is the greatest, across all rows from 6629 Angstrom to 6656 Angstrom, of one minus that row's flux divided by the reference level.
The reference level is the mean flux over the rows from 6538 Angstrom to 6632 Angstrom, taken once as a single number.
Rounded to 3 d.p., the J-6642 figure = 0.363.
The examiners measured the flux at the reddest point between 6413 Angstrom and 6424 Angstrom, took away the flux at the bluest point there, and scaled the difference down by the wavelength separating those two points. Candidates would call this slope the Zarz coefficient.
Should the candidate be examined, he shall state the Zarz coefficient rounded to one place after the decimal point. 0.2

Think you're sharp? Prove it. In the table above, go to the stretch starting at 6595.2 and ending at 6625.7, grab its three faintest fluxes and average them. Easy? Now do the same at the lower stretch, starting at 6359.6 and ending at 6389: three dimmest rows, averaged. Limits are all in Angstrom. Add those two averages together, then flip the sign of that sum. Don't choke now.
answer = -107.5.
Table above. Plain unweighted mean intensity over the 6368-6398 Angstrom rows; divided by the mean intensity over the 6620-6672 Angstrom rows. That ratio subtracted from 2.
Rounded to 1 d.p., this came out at 1.0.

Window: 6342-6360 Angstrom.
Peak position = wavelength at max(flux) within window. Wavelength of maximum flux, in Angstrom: 6352.26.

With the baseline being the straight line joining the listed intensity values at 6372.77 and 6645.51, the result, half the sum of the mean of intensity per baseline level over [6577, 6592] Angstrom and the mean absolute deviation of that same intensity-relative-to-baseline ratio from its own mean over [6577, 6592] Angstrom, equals 1.09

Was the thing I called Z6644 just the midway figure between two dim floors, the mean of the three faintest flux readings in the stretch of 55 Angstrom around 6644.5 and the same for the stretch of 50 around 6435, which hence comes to 51.4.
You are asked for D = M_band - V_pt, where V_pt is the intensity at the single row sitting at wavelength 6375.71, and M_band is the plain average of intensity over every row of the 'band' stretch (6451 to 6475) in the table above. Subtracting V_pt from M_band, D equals -4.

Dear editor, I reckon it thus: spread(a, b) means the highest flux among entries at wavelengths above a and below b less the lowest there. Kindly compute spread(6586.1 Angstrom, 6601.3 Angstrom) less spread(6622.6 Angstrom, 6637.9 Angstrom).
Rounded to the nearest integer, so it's 28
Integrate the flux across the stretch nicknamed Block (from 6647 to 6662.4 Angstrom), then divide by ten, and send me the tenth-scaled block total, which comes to 83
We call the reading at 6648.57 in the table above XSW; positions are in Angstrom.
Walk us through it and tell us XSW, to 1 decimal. 54.1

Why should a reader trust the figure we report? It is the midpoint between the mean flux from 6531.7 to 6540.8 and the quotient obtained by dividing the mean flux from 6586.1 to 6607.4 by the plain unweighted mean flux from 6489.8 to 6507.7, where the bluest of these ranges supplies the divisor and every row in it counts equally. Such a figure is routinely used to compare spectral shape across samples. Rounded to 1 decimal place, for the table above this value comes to 27.0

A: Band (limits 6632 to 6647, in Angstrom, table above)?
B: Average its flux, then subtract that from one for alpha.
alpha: -51.9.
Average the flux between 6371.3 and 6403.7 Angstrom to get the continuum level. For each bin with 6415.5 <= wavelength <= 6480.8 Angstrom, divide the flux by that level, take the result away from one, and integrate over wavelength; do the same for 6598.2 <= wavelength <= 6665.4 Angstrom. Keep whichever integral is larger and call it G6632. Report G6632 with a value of 0.6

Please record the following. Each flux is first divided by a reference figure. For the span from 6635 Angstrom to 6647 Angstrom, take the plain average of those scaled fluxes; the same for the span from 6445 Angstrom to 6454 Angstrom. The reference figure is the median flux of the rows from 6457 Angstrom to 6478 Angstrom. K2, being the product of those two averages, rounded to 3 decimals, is 0.977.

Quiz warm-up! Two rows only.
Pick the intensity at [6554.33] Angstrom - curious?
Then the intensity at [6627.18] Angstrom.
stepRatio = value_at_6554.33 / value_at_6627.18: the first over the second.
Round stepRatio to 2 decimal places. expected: 0.86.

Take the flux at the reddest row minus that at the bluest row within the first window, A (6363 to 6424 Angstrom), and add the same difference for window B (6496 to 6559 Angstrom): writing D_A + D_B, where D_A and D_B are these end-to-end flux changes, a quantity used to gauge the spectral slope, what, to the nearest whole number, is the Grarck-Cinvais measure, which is 19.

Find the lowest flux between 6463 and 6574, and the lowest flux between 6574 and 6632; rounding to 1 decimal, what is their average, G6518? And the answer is 49.2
